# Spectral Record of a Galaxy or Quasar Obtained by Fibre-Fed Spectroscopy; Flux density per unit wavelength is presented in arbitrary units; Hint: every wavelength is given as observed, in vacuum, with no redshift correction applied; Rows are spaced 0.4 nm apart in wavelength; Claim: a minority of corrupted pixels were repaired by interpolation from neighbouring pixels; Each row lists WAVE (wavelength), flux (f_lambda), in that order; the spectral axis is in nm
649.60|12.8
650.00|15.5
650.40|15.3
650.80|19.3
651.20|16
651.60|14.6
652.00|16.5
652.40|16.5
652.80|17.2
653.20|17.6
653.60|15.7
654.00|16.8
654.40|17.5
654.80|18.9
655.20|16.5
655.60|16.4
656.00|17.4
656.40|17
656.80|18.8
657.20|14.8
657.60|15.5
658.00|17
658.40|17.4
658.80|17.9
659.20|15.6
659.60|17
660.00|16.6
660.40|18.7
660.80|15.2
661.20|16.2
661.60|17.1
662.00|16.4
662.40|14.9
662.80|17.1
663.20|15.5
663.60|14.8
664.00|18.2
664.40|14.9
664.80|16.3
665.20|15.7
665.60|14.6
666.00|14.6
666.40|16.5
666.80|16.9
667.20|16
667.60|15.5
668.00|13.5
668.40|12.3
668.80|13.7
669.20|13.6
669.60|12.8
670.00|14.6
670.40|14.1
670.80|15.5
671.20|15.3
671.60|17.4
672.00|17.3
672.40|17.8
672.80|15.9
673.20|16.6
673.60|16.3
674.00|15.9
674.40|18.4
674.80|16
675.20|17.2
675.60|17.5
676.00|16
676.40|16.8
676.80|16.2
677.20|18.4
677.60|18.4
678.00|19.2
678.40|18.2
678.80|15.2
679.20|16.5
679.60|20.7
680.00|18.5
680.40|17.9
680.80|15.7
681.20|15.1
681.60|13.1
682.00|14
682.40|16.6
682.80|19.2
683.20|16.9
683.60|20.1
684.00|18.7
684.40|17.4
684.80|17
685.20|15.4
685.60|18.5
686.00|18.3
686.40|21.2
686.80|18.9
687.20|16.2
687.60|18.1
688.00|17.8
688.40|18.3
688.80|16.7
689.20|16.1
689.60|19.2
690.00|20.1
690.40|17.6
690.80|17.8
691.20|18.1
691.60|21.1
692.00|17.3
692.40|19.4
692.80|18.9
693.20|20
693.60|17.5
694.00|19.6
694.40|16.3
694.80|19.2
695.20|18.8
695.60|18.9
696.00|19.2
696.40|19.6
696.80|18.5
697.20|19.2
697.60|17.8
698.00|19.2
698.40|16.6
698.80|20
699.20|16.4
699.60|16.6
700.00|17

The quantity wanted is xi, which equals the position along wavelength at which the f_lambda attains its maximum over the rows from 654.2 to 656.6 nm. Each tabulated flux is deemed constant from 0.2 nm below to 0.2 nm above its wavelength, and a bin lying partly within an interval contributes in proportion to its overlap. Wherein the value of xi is 654.80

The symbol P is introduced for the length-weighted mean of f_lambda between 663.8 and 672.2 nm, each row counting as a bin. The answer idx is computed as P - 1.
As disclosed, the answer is 14.2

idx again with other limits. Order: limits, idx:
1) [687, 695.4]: 17.3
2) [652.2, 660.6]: 16.0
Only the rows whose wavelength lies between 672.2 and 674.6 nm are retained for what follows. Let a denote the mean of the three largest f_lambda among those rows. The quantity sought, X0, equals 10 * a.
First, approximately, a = 17.6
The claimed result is 176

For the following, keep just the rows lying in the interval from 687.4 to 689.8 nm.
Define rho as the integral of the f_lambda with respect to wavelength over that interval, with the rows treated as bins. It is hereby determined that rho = 42.5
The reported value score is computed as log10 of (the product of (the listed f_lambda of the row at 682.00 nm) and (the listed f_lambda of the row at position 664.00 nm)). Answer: 2.41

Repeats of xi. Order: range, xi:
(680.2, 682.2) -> 680.40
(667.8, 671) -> 670.80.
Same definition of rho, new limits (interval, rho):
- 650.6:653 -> 40.0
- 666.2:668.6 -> 36.3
